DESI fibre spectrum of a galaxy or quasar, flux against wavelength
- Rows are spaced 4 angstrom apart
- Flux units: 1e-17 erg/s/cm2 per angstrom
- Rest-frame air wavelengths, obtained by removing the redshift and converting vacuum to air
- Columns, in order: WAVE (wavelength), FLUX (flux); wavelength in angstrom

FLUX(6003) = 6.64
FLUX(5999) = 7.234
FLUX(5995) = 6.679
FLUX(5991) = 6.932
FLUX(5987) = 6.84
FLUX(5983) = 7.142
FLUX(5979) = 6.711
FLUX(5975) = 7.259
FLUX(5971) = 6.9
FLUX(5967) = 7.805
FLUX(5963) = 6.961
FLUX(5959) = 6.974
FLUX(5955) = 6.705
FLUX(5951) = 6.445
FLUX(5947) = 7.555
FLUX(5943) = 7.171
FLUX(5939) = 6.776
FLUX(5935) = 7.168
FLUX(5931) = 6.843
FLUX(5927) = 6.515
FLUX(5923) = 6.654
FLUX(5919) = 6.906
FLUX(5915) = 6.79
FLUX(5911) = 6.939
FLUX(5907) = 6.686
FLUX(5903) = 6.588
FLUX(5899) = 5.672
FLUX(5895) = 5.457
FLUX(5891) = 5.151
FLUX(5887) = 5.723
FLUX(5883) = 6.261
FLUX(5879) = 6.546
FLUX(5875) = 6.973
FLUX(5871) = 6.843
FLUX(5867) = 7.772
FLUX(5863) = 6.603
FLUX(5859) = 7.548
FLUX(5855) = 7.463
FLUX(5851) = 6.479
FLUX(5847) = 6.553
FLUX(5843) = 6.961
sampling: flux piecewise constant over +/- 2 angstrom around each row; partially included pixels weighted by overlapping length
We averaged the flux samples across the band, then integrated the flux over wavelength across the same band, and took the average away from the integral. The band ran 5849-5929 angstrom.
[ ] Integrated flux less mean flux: 520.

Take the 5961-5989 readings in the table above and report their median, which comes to 6.96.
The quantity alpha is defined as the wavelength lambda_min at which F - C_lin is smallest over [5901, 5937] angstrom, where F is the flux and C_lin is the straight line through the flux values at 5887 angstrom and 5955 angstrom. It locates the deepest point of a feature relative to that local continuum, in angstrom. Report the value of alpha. 5927 angstrom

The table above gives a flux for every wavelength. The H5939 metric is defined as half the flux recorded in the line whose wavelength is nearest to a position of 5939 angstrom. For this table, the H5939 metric 3.39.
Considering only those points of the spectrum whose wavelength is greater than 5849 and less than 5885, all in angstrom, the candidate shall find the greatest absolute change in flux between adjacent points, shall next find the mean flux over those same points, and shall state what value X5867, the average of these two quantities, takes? 4.06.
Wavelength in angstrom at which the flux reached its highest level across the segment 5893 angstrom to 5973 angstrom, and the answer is 5967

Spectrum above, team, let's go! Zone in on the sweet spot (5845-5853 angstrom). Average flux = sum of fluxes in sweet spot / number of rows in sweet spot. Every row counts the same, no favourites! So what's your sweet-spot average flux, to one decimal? 6.5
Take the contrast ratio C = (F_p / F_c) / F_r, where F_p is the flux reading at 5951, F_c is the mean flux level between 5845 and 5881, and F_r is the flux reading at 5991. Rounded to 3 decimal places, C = 0.133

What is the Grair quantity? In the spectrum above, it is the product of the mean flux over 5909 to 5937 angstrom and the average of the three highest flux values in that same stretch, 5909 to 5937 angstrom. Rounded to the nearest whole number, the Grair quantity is 48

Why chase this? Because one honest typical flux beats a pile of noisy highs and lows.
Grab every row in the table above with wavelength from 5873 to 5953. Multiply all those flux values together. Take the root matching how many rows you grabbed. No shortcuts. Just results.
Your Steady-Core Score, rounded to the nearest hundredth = 6.51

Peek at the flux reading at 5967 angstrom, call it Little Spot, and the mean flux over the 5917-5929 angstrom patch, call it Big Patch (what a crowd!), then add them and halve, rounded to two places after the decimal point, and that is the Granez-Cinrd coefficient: 7.25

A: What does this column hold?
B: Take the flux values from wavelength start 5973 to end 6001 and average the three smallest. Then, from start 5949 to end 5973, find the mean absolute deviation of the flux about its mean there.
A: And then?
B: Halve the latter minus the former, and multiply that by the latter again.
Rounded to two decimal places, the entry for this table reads -0.91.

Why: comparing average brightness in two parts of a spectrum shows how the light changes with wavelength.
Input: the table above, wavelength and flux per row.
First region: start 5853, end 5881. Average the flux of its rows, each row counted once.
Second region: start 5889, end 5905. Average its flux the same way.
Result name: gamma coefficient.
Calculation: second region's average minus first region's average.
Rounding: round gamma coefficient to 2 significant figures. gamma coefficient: -1.4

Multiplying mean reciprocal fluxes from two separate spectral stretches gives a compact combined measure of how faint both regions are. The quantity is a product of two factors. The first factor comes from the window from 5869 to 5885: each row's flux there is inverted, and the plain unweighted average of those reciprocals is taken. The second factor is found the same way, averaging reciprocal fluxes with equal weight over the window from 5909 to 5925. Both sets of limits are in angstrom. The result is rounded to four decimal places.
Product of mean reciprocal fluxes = 0.0221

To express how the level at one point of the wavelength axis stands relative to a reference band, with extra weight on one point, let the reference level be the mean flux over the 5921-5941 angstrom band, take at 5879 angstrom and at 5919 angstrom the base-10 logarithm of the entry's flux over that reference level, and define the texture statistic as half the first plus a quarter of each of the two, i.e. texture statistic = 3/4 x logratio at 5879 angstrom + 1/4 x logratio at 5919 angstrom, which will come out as -0.010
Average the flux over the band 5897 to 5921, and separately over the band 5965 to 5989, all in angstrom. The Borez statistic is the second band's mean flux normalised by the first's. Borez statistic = 1.08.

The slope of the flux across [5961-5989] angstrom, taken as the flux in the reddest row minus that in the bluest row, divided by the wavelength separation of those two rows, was -0.0050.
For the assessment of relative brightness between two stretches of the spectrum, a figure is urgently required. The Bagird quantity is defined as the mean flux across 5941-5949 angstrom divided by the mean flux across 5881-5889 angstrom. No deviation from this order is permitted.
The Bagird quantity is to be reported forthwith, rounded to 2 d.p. 1.23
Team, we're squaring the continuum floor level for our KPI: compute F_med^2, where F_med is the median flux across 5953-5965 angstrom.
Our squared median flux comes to 48.5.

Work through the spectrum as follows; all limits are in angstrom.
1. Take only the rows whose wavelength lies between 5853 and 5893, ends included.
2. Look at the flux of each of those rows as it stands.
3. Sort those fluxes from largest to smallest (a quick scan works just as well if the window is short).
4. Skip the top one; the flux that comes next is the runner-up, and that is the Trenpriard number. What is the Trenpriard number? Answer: 7.548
